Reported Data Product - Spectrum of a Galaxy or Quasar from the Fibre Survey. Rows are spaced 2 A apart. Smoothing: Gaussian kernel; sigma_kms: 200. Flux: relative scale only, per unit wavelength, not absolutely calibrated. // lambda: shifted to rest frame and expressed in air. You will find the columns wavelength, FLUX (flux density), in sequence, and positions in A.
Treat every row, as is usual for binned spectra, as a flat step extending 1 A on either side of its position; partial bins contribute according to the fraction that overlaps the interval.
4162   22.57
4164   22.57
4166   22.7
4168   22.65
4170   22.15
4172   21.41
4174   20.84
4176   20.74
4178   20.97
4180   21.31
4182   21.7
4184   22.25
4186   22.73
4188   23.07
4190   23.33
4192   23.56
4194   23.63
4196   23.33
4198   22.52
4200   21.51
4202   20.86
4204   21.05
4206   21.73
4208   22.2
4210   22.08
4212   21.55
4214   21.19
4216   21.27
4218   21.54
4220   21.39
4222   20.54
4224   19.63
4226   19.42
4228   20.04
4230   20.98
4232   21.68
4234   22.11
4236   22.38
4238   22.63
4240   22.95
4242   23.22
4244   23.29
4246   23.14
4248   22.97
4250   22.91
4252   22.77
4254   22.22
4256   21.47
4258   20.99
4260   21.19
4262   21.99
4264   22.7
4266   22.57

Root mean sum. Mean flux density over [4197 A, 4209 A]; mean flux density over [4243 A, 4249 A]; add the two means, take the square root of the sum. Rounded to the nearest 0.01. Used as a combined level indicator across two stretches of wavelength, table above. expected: 6.69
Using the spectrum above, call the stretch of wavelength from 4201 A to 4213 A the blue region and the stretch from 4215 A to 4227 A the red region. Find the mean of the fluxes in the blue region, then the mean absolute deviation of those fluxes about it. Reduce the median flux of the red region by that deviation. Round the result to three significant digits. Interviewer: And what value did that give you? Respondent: 20.5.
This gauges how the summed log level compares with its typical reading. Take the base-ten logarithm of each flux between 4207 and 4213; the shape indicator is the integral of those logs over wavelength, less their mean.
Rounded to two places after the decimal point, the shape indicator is 6.71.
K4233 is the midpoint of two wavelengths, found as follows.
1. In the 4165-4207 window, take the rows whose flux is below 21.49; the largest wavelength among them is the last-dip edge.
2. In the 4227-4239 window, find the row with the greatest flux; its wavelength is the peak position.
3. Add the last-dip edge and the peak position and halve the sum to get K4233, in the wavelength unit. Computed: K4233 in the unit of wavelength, 4221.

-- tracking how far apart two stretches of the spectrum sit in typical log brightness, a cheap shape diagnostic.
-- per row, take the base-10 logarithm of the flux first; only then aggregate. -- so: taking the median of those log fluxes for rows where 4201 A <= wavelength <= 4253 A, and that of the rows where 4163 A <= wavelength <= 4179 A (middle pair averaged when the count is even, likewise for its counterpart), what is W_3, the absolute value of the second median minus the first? 0.001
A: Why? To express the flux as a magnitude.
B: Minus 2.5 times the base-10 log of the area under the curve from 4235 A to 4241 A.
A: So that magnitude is -5.33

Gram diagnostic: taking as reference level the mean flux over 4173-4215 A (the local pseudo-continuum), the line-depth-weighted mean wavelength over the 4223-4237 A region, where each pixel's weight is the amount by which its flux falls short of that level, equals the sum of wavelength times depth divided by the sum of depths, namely 4226.1 A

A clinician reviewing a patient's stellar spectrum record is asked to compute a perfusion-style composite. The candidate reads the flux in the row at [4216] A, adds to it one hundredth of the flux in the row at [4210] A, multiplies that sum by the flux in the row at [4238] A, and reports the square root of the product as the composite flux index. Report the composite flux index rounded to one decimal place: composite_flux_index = 22.1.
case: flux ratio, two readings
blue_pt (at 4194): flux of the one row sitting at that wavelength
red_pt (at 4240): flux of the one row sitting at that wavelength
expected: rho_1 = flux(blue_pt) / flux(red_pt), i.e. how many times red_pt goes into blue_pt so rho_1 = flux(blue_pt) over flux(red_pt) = 1.03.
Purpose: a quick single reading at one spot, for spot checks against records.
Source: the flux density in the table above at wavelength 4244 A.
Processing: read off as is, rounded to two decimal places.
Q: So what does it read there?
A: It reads 23.29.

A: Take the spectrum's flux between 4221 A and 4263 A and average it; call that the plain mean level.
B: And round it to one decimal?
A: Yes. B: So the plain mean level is 21.8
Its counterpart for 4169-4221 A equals 21.9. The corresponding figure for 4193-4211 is 22.1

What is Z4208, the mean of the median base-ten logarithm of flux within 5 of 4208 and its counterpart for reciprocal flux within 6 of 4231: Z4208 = 0.692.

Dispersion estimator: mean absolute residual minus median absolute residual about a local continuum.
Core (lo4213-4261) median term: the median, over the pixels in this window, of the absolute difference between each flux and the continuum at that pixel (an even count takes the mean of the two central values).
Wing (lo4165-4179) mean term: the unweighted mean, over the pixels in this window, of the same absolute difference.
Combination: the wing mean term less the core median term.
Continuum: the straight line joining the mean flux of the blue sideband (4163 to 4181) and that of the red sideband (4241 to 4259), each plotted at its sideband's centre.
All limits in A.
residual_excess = 0.01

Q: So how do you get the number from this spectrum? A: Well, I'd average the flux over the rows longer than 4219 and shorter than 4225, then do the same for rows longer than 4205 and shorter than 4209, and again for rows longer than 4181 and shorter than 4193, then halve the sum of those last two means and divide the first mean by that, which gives 0.92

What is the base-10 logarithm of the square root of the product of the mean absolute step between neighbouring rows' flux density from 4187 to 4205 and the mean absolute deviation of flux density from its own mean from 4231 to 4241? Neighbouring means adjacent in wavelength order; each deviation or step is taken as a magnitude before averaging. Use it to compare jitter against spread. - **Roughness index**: -0.40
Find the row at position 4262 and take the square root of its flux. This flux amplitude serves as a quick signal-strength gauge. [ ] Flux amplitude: 4.69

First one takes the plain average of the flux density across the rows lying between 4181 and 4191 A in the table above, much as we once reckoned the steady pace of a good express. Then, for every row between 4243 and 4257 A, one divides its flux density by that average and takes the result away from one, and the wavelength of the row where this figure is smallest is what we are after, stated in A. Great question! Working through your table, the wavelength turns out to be 4244 A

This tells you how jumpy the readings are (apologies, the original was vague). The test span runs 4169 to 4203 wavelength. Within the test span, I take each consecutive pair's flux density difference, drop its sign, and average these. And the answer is 0.442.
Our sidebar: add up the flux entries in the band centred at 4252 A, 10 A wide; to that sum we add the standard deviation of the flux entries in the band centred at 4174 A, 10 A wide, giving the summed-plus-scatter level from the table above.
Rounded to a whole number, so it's 113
